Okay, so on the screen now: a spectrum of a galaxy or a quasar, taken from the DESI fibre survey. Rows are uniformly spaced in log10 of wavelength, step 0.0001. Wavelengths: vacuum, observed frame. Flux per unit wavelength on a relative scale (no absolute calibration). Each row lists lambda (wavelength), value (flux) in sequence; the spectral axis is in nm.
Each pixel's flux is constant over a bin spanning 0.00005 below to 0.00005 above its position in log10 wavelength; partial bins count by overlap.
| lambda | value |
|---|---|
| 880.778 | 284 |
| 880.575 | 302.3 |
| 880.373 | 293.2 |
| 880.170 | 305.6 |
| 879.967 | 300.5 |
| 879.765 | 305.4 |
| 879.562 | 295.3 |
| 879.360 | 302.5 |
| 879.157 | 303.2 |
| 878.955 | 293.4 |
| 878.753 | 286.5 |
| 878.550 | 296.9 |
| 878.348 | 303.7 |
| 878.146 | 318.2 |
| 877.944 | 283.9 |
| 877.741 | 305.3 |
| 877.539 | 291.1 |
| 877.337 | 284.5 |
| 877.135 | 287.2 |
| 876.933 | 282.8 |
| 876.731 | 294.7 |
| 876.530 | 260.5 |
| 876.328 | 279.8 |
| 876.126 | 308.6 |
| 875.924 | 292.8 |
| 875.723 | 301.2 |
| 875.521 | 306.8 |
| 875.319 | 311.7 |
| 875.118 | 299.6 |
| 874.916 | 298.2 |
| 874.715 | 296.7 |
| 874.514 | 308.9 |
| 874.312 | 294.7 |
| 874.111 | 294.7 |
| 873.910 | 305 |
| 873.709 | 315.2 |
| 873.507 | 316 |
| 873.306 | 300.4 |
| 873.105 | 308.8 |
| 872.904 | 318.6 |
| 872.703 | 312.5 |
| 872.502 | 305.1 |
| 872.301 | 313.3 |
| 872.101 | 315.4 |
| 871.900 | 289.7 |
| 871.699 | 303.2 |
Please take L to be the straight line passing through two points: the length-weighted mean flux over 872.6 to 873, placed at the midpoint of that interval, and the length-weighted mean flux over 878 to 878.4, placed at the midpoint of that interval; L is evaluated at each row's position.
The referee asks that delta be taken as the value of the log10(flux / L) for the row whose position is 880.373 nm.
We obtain -0.019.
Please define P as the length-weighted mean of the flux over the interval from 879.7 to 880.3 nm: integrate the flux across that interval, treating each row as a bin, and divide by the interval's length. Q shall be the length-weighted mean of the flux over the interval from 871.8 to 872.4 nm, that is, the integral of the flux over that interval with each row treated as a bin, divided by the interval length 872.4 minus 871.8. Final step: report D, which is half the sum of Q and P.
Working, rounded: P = 303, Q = 306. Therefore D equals 304.8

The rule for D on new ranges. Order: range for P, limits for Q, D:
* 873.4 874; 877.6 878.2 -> 306.0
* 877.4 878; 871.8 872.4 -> 299.8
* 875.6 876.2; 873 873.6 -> 304.6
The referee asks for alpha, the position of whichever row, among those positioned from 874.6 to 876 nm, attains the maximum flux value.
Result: 875.319 nm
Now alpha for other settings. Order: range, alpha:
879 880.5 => 880.170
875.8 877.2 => 876.126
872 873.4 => 872.904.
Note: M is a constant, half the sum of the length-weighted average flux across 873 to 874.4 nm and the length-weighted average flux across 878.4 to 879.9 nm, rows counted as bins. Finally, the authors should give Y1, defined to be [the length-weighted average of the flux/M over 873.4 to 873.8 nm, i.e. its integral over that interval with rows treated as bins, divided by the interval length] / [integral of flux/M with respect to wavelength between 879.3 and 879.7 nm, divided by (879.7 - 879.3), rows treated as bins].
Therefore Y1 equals 1.05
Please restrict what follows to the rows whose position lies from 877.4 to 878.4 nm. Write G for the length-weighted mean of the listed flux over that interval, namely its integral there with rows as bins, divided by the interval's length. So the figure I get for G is 300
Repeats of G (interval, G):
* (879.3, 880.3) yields 302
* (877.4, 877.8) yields 296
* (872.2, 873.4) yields 310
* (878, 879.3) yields 300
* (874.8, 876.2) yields 303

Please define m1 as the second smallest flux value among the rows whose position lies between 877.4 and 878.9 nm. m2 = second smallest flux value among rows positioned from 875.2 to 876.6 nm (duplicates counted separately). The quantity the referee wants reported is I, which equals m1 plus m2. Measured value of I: 566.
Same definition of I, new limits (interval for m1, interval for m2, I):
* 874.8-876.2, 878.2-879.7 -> 592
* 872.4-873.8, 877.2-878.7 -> 590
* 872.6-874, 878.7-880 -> 598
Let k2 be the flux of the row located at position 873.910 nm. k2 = 305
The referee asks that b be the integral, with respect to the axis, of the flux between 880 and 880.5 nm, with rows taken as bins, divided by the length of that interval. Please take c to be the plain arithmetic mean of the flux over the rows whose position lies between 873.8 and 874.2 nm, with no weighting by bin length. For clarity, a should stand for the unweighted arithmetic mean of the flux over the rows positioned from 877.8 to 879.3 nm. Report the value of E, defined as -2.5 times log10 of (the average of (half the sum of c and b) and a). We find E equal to -6.19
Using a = 298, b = 300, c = 300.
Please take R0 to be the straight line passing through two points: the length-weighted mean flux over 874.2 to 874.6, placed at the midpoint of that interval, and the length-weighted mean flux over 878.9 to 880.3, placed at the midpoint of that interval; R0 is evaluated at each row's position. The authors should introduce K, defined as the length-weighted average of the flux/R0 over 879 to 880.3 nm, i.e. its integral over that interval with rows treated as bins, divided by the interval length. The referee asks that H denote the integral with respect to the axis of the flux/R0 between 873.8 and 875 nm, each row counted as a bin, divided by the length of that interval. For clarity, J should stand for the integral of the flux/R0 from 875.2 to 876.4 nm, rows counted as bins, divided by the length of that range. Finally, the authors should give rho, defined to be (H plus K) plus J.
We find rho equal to 3.00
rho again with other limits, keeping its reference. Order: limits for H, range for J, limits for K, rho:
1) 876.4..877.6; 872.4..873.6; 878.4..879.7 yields 2.96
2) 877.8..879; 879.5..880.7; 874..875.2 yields 2.98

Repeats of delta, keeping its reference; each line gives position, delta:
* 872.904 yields 0.005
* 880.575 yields -0.006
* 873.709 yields 0.001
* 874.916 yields -0.021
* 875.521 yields -0.008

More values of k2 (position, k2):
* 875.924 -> 292.8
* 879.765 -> 305.4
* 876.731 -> 294.7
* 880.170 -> 305.6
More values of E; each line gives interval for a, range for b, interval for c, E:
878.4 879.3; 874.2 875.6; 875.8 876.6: -6.17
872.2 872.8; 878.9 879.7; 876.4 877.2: -6.19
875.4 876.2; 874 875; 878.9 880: -6.20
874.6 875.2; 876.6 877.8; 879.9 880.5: -6.18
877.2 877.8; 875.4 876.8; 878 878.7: -6.18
